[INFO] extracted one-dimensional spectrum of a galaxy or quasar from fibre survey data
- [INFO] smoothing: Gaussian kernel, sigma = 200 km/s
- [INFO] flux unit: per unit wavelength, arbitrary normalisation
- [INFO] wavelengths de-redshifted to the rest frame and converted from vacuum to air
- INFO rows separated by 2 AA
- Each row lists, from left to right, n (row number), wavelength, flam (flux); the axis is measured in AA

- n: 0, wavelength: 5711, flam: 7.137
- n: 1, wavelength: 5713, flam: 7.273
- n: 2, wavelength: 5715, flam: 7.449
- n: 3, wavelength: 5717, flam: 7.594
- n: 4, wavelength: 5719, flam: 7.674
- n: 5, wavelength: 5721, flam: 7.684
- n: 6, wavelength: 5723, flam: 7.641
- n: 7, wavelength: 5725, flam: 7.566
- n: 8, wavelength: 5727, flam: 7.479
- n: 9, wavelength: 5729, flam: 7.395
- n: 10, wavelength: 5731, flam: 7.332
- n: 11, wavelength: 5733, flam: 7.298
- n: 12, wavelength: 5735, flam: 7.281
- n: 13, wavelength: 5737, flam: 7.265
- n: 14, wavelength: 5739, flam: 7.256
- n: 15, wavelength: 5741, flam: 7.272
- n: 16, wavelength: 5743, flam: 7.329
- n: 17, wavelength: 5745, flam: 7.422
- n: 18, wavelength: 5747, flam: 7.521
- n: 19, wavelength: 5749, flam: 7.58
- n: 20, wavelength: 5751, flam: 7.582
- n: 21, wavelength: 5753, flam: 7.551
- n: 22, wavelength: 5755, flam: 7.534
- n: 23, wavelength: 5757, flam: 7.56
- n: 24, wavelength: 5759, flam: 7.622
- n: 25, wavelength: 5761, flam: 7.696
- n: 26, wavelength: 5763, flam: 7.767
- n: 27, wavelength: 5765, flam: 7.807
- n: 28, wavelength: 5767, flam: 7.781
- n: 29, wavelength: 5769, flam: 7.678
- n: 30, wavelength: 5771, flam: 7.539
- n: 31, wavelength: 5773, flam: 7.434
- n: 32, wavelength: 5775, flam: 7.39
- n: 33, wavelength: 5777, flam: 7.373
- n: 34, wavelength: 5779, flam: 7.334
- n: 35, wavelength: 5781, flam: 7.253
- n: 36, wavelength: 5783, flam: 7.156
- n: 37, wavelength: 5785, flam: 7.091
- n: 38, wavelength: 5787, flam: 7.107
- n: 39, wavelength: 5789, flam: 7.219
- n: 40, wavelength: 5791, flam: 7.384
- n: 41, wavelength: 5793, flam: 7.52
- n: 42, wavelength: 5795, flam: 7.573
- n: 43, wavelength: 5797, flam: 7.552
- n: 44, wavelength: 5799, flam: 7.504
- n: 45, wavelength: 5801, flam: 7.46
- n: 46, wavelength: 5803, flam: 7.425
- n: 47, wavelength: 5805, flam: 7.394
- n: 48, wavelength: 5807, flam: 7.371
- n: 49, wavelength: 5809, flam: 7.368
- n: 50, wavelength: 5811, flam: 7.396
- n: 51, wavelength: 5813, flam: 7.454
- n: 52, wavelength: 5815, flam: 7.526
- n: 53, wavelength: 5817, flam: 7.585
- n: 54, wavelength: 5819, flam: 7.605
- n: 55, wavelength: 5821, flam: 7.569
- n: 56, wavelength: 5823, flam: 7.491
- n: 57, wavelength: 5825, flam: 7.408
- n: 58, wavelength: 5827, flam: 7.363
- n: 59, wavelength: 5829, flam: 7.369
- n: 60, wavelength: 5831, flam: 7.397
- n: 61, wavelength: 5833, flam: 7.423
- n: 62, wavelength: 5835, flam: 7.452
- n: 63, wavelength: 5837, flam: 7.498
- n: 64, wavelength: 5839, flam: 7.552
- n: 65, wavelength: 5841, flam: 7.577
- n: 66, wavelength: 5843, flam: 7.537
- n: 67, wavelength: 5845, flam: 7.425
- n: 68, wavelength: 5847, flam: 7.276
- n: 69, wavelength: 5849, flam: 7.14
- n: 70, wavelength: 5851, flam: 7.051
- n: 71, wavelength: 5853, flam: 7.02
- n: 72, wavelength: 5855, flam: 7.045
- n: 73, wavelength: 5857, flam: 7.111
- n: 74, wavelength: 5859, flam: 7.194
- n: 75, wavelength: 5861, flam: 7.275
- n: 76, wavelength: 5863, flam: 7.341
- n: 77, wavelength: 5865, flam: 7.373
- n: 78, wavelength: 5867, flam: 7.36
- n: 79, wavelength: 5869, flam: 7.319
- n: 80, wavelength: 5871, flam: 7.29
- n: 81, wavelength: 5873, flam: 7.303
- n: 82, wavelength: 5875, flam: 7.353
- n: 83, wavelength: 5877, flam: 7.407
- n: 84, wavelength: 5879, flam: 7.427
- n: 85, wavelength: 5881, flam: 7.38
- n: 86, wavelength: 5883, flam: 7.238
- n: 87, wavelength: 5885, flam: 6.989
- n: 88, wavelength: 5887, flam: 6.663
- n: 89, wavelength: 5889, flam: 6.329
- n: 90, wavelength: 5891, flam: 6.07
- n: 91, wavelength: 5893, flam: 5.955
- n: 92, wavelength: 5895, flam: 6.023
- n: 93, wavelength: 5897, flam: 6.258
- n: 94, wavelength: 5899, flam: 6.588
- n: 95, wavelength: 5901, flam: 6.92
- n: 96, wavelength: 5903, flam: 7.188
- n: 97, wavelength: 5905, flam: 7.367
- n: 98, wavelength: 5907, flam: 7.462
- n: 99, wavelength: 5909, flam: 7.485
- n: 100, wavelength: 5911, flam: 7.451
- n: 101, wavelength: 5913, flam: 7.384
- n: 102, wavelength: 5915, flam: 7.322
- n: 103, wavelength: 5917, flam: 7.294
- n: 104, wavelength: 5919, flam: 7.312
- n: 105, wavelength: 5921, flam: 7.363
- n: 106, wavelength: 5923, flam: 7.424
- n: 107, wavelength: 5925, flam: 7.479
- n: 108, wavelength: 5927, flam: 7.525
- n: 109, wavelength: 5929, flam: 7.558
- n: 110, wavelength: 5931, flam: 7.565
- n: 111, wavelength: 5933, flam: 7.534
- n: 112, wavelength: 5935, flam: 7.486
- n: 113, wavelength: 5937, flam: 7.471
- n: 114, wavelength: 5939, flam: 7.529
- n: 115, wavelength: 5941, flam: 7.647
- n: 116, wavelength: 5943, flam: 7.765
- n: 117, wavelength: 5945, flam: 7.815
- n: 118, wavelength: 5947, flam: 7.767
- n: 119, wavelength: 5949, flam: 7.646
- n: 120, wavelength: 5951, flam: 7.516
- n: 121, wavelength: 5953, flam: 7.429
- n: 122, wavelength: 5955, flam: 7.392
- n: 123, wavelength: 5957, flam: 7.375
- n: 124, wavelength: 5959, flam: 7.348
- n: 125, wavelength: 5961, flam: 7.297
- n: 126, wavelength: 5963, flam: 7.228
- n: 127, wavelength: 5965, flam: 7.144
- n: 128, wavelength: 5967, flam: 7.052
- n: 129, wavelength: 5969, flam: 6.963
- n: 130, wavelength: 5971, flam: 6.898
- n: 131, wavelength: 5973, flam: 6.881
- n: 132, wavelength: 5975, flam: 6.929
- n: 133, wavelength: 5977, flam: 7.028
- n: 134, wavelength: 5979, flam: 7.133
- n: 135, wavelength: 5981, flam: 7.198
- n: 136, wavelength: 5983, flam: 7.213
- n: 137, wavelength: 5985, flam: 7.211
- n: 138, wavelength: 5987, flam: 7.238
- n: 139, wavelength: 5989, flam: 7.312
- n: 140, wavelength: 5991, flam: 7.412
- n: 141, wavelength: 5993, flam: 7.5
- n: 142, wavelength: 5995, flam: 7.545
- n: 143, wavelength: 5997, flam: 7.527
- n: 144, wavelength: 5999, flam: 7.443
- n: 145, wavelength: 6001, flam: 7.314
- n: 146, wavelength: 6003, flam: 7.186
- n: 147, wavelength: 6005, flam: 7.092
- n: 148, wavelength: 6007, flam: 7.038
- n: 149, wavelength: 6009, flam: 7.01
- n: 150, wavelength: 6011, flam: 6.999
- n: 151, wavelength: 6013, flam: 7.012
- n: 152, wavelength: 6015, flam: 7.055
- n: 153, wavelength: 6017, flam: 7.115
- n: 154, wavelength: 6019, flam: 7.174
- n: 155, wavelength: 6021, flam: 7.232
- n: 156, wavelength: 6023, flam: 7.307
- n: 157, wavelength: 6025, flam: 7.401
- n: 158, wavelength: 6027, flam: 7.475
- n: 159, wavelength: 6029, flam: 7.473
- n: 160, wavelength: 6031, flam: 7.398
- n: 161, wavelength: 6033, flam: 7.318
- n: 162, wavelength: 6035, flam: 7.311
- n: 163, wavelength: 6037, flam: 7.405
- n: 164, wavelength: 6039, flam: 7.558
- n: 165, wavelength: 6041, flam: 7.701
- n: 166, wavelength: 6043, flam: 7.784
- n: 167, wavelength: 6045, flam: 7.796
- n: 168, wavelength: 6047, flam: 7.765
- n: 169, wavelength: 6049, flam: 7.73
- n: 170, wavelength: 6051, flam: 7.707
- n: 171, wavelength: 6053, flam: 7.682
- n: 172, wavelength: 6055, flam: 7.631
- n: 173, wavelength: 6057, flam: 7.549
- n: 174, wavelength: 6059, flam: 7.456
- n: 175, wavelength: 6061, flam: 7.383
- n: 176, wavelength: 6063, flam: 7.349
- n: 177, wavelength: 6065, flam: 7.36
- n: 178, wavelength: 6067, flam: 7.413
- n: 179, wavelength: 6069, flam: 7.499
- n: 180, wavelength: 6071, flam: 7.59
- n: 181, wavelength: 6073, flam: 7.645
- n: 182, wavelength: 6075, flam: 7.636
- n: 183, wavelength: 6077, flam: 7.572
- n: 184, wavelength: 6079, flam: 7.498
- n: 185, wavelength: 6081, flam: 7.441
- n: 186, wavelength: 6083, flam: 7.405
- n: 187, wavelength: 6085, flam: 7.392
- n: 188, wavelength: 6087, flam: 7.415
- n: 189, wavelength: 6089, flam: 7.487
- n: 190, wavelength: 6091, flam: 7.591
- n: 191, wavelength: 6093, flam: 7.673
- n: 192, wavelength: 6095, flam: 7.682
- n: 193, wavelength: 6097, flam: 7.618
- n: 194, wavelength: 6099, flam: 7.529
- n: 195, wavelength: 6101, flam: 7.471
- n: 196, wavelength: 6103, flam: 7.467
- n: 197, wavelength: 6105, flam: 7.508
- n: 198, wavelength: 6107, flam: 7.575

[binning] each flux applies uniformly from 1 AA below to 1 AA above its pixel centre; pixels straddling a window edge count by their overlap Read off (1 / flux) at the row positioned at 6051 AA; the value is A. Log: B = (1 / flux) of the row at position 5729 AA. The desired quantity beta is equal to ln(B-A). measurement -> -5.2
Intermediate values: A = 0.130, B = 0.1352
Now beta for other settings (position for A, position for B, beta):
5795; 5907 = -6.2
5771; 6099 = -8.6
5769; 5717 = -6.5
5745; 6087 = -9.0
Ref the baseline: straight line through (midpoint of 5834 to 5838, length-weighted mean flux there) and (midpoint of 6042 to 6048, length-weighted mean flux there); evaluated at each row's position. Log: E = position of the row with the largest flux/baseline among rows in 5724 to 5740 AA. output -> 5725 AA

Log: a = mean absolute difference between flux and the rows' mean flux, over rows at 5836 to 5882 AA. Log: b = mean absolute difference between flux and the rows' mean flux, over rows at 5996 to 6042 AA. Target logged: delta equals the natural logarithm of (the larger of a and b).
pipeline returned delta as -1.78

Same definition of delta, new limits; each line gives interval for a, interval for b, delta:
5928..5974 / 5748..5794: -1.54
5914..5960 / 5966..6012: -1.78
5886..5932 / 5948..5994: -0.73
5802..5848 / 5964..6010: -1.81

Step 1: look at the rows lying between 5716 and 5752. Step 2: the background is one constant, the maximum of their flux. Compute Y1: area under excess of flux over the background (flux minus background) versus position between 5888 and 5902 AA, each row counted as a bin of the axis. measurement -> -19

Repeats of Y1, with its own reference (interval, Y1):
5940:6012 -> -28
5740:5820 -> -17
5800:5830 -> -7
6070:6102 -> -5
